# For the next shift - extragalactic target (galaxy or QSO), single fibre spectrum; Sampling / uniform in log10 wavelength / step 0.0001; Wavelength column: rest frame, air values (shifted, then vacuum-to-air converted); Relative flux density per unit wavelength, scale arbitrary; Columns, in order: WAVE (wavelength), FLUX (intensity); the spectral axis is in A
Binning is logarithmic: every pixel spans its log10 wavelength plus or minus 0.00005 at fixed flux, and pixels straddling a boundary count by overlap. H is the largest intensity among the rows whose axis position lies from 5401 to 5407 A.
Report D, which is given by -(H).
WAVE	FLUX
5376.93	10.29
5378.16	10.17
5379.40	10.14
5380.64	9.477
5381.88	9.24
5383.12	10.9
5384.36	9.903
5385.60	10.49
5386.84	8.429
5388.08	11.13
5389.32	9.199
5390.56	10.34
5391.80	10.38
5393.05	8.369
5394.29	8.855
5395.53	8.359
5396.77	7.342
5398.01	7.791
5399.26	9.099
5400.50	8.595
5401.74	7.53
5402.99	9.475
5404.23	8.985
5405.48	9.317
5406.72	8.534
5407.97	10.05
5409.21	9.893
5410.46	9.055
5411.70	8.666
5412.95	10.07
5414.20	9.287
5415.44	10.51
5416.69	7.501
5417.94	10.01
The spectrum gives -9.5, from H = 9.475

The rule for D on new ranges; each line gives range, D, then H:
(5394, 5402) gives -9.1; 9.099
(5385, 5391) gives -11.1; 11.13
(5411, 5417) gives -10.5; 10.51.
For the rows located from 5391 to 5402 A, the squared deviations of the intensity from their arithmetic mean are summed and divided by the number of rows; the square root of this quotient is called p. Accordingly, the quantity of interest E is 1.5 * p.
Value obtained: 1.31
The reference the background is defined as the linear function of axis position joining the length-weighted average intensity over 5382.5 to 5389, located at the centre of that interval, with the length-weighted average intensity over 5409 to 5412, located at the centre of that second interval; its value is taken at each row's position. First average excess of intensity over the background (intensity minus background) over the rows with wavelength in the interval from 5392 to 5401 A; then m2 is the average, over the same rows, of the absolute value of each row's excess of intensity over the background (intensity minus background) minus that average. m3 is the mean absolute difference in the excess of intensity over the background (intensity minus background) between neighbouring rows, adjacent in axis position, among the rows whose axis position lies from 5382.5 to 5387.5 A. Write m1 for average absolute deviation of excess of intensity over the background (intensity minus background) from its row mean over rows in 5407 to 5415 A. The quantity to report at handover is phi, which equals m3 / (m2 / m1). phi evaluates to 1.2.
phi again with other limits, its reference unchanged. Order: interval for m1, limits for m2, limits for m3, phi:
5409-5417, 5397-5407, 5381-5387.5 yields 1.7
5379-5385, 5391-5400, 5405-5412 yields 0.5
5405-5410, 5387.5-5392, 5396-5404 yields 1.1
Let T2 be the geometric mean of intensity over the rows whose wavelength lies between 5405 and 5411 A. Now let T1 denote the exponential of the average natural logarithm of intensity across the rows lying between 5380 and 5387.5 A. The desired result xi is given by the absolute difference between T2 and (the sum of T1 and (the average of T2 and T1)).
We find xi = 9.9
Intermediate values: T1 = 9.7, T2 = 9.4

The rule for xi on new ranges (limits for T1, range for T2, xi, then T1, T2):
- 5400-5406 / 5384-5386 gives 8.0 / 8.8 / 10.2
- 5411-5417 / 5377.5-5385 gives 8.7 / 9.1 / 10.0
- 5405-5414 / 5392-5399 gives 10.0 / 9.3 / 8.1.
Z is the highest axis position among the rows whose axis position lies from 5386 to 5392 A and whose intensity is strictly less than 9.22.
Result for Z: 5389.32 A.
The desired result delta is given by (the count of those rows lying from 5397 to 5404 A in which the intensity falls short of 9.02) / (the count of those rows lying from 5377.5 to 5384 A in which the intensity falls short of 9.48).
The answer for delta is 1.5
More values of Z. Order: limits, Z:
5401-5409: 5406.72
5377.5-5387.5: 5386.84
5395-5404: 5401.74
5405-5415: 5411.70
